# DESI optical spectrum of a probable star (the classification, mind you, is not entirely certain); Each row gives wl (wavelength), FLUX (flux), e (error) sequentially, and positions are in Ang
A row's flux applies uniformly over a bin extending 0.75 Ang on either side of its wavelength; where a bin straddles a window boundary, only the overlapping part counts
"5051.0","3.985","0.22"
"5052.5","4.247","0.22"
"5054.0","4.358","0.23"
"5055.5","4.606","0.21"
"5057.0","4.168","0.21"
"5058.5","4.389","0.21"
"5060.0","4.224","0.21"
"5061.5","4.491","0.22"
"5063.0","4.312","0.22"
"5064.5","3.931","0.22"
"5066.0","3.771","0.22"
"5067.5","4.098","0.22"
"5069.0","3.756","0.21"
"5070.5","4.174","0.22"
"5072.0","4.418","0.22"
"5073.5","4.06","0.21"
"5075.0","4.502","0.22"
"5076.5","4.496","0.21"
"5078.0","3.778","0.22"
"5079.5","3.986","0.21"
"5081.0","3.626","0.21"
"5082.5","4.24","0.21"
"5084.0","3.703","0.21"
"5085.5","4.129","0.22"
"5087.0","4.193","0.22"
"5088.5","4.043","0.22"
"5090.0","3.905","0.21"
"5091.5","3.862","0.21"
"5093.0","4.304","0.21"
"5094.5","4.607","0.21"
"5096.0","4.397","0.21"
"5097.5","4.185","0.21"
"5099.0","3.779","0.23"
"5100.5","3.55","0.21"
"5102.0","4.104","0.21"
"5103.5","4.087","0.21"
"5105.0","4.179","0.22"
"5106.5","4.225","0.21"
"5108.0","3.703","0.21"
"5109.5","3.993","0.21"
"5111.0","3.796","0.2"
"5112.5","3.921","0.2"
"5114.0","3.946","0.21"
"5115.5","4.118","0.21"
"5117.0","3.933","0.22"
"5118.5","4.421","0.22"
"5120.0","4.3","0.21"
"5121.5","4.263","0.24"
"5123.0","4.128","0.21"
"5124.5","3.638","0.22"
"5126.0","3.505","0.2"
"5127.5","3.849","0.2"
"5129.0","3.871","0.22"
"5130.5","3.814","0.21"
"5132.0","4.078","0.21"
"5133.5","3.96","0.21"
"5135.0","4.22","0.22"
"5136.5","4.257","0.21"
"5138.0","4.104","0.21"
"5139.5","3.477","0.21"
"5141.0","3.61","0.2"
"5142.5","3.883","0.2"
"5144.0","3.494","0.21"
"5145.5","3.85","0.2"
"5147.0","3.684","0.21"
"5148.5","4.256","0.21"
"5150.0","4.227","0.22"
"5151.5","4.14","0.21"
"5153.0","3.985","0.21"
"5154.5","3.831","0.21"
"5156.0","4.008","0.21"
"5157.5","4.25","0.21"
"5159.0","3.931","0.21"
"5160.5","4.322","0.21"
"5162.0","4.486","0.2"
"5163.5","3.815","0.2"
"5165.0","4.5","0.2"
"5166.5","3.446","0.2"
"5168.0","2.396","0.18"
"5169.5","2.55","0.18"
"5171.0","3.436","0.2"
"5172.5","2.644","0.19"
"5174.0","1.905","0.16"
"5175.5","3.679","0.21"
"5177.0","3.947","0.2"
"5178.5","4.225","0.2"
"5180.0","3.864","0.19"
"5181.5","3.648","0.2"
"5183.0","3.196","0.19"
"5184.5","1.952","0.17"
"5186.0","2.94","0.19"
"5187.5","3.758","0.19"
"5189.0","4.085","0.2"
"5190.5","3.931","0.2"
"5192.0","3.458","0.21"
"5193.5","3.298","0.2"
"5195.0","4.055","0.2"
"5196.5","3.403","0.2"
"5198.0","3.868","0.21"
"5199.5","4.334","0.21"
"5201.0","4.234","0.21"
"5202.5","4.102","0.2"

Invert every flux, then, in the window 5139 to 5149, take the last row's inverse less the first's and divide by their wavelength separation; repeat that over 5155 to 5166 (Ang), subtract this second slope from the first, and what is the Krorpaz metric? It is -0.003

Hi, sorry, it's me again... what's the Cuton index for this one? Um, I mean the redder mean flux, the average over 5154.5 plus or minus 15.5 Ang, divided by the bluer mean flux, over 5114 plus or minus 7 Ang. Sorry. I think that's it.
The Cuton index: 0.95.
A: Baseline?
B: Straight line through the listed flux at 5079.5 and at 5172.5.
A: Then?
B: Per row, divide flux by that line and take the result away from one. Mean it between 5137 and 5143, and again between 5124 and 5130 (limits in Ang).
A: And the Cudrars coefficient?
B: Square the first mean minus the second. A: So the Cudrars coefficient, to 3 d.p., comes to 0.008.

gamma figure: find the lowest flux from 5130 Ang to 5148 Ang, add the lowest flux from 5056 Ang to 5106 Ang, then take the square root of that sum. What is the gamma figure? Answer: 2.7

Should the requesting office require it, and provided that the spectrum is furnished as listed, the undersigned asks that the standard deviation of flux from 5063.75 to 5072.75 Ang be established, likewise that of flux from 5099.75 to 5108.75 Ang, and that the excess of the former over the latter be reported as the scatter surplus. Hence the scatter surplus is -0.02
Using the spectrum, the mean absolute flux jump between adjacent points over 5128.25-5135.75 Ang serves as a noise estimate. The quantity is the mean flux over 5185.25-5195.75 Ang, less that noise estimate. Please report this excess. 3.47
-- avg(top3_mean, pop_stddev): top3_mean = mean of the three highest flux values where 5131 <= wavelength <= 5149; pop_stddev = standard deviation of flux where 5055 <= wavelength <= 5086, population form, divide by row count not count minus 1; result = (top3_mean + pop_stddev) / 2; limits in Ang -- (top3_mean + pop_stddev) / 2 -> 2.27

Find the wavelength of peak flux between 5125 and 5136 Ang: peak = 5135.0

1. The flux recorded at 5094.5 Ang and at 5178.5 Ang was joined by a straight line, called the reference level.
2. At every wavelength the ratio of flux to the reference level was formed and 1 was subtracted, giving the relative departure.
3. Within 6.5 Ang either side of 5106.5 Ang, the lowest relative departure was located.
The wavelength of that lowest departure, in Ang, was 5100.5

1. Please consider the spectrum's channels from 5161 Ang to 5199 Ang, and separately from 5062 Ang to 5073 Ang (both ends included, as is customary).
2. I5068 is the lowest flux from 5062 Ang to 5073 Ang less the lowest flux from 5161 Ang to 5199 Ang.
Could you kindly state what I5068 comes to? 1.9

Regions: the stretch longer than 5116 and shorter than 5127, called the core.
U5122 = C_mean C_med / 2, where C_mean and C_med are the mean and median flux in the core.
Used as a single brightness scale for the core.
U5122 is 8.3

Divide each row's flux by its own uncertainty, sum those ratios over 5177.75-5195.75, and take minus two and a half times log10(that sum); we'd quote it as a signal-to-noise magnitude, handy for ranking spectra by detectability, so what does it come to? -5.84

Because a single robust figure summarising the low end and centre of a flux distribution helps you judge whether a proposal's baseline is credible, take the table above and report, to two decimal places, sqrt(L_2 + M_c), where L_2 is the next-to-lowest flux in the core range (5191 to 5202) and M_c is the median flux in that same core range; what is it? 2.70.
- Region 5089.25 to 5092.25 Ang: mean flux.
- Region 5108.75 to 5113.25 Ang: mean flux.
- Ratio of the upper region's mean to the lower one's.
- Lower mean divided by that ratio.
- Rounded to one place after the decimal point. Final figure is 3.9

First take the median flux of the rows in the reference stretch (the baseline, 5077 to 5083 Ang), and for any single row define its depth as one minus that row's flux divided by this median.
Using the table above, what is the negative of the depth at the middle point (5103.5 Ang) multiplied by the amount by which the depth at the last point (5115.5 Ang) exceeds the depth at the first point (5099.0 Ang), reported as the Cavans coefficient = -0.005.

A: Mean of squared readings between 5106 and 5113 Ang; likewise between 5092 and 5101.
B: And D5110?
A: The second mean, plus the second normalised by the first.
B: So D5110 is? 18.4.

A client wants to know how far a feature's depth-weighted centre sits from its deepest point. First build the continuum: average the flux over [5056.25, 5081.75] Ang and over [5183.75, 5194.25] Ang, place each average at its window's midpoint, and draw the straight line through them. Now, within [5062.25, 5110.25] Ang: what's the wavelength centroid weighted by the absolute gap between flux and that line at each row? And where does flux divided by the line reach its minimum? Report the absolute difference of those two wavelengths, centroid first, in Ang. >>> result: 5.8 Ang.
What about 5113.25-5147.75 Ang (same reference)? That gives 3.2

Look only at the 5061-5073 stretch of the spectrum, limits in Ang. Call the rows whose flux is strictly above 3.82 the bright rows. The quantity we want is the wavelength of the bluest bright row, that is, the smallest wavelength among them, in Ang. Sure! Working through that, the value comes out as 5061.5 Ang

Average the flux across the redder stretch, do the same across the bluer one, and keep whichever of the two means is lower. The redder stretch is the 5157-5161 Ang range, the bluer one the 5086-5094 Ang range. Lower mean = 4.1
